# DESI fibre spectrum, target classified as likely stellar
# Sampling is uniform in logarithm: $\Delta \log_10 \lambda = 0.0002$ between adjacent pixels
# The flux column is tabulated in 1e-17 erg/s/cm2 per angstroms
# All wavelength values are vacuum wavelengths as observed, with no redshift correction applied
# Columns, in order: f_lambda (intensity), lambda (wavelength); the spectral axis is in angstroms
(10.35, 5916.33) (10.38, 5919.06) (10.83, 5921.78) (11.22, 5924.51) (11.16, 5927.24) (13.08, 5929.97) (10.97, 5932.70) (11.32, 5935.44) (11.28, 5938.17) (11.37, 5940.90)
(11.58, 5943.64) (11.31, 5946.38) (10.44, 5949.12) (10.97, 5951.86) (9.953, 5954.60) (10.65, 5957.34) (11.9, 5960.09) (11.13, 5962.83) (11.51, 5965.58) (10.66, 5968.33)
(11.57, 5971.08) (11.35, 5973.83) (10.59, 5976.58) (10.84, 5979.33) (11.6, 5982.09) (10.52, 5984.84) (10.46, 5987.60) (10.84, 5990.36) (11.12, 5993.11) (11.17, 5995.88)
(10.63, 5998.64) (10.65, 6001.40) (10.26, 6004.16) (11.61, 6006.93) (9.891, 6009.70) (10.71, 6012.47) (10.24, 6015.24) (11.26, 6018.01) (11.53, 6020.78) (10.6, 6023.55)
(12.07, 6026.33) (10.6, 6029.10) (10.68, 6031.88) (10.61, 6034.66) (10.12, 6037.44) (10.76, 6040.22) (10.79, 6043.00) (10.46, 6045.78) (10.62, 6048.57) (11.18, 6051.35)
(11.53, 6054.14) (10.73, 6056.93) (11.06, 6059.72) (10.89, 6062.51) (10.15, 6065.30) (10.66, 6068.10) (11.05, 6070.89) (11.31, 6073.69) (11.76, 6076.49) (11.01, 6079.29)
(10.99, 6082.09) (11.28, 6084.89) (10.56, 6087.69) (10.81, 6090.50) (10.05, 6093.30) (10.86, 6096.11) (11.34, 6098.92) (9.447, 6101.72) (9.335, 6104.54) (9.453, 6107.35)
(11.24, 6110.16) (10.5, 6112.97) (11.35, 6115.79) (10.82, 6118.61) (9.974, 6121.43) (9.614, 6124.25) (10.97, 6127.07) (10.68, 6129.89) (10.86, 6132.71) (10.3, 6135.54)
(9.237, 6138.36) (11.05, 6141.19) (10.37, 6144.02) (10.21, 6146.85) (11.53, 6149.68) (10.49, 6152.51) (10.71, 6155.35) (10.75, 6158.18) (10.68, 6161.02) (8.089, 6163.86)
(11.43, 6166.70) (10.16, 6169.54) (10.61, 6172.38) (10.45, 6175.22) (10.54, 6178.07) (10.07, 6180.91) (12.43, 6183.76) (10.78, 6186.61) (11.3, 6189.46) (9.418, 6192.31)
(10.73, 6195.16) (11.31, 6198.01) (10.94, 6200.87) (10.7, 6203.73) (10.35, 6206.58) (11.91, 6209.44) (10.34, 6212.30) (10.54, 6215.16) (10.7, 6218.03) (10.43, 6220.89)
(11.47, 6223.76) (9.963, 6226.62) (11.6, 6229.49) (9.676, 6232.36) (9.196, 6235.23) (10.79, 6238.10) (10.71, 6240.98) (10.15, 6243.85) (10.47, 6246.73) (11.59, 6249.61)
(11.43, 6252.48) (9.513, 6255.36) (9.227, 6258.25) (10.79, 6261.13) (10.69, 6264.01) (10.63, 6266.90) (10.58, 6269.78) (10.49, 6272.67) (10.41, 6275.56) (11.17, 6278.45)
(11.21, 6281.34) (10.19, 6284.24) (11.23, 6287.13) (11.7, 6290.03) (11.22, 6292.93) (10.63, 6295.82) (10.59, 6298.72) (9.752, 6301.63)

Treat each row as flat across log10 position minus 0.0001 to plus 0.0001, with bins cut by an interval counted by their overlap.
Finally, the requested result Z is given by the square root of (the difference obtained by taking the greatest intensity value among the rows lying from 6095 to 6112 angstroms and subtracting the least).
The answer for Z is 1.42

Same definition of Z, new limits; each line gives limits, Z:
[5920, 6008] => 1.77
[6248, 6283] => 1.54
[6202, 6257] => 1.65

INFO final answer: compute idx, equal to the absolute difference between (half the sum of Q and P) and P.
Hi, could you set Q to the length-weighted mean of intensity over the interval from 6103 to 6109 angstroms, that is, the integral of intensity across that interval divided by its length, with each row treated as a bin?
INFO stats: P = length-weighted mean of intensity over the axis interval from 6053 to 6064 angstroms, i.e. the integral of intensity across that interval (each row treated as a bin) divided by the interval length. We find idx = 0.79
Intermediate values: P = 11.0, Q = 9.5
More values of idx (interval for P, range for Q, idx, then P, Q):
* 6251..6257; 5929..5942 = 0.56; 10.4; 11.6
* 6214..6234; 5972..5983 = 0.24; 10.6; 11.1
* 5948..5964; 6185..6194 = 0.15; 10.8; 10.5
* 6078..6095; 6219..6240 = 0.16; 10.8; 10.5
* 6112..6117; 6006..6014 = 0.13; 10.9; 10.7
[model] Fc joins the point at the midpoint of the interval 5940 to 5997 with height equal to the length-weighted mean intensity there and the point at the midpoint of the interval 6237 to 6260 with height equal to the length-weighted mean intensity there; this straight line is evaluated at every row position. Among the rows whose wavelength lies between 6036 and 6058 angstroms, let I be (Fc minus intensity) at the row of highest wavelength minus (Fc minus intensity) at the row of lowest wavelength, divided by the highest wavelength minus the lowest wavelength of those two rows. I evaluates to -0.03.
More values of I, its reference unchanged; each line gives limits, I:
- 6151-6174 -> -0.01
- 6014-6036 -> -0.02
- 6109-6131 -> 0.03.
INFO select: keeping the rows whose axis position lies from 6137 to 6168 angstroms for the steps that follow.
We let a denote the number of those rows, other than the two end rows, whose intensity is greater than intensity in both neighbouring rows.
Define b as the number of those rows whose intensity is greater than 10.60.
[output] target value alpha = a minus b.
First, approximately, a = 3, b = 6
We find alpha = -3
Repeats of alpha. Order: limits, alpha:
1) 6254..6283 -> -4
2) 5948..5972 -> -4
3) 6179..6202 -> -3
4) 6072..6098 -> -4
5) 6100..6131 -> -2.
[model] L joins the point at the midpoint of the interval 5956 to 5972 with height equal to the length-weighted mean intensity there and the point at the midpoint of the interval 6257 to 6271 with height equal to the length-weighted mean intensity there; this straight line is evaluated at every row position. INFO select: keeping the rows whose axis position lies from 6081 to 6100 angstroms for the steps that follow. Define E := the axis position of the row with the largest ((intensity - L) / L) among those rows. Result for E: 6098.92 angstroms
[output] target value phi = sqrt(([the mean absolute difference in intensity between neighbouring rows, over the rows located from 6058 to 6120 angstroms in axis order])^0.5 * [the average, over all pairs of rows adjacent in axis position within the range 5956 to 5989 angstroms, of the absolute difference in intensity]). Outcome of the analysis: 0.72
